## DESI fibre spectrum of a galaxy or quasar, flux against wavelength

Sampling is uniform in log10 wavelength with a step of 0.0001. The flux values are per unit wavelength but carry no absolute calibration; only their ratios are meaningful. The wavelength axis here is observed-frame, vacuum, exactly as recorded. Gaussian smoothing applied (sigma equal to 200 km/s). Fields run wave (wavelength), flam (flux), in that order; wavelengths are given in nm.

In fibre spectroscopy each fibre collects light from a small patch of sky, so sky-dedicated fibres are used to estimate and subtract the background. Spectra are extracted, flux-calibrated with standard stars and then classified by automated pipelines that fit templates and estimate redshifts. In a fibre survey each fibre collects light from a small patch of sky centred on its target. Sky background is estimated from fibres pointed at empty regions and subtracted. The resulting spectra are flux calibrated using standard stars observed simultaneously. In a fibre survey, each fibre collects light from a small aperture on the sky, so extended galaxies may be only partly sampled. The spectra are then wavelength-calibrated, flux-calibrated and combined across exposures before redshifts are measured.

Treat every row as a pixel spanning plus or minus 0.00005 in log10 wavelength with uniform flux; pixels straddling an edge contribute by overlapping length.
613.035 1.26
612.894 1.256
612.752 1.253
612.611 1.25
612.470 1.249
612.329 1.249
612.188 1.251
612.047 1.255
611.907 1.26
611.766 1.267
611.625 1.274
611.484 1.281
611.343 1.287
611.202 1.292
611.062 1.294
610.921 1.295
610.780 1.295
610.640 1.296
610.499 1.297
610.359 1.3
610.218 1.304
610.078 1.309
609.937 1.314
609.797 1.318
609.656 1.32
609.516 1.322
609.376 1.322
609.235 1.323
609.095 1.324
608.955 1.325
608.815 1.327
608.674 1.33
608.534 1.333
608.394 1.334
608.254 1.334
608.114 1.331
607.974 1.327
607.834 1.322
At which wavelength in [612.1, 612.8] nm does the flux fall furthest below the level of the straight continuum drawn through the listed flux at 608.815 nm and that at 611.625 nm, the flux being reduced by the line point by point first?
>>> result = 612.188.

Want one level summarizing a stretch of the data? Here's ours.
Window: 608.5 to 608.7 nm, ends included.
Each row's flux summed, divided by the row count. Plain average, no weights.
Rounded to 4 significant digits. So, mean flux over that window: 1.332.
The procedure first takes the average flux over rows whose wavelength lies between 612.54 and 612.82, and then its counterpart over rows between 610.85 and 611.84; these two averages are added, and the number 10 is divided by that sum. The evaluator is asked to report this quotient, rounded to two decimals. 3.94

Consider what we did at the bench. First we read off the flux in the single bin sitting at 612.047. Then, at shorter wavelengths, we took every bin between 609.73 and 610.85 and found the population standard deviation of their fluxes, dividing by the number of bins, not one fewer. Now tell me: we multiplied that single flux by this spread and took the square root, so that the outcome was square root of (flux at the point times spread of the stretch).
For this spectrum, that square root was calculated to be 0.101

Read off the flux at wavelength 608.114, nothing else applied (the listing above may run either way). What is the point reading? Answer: 1.331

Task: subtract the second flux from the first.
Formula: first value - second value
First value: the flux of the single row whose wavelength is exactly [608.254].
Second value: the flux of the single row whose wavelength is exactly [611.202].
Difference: 0.042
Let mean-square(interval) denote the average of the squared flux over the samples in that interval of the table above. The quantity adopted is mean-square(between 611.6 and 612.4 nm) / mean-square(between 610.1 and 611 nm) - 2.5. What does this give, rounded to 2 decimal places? -1.56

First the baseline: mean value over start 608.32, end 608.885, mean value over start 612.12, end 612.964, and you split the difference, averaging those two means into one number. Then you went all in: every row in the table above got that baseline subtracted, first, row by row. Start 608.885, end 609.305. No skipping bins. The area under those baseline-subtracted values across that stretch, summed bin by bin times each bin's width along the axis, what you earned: 0.014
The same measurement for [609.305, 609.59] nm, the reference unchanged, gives 0.009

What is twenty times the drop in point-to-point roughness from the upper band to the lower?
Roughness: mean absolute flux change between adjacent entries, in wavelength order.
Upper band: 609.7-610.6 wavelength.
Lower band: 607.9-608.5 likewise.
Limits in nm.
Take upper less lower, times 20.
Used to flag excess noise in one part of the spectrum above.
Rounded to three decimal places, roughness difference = 0.037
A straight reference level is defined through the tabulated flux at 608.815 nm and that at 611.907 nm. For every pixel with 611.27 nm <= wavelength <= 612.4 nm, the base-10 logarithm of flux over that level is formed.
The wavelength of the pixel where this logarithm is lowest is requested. 612.188 nm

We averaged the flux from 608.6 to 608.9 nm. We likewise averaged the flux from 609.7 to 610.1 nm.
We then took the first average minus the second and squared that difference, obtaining 0.0002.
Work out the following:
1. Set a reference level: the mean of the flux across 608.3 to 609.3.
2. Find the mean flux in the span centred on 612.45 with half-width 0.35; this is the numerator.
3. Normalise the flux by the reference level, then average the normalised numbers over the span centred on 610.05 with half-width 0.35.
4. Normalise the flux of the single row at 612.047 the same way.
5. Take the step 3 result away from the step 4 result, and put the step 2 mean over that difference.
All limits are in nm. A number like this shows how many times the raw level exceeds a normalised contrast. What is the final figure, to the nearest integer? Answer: -31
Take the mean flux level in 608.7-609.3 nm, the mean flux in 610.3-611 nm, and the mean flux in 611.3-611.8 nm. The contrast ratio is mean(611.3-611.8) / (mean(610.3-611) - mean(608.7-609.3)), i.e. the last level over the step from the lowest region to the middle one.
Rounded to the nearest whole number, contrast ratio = -45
